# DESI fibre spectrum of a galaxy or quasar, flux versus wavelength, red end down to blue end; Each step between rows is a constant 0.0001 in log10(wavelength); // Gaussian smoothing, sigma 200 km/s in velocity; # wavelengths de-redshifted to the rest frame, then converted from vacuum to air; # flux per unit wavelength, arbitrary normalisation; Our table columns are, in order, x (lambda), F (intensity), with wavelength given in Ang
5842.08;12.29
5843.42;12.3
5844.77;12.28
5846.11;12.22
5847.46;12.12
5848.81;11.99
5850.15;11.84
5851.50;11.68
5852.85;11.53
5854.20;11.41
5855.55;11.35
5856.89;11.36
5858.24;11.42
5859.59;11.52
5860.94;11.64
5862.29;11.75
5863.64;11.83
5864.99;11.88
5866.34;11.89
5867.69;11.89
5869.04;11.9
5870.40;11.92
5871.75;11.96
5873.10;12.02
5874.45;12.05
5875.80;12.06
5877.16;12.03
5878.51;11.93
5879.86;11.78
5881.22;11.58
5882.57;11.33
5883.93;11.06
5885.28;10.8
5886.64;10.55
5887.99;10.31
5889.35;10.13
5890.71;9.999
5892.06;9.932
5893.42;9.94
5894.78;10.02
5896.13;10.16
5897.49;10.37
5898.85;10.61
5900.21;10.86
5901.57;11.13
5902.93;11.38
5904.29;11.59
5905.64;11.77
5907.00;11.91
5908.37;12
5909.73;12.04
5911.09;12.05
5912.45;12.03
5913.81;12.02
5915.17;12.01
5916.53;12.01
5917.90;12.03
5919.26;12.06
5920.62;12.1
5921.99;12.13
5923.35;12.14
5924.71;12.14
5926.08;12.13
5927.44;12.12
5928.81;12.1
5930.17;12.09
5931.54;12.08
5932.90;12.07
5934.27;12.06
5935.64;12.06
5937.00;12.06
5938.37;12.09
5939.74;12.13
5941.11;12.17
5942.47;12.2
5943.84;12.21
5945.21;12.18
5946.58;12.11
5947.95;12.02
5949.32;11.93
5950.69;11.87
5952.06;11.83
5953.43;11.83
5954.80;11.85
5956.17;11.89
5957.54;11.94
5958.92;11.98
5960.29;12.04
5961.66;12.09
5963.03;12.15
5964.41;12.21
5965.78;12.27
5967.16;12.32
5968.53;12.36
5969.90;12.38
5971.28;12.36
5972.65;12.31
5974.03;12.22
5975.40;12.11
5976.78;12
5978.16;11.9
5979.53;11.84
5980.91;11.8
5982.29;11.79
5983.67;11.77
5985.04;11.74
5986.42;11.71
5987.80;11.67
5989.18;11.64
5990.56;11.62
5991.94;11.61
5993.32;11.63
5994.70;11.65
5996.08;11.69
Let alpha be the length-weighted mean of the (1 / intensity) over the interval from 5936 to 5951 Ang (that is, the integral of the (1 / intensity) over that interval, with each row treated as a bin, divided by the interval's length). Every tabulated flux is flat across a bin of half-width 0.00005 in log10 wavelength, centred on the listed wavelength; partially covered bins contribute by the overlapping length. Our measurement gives 0.0827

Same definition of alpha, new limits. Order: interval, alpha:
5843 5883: 0.0847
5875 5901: 0.0928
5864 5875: 0.0838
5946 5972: 0.0828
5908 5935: 0.0828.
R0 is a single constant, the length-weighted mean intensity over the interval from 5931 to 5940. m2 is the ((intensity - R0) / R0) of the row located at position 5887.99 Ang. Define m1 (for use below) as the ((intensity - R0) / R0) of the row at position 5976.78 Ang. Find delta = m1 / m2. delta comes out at 0.0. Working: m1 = -0.006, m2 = -0.15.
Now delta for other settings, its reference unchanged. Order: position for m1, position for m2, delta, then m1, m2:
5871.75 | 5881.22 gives 0.2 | -0.010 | -0.04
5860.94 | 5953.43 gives 1.8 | -0.036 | -0.02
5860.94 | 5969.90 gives -1.4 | -0.036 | 0.03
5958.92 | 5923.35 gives -1.5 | -0.008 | 0.01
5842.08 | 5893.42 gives -0.1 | 0.018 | -0.18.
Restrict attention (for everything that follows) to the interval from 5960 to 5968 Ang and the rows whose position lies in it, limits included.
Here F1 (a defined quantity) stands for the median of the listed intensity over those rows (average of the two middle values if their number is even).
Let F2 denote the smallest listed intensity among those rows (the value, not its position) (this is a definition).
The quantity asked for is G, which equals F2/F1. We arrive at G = 0.989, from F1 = 12.2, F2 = 12.04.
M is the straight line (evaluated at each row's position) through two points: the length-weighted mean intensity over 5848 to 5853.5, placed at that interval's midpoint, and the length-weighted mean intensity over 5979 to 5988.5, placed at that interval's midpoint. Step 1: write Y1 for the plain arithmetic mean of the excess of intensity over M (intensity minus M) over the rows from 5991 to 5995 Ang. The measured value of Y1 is -0.1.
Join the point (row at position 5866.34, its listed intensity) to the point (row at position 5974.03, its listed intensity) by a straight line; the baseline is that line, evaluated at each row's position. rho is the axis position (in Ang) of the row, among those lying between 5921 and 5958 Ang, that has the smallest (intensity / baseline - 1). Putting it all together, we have 5953.43 Ang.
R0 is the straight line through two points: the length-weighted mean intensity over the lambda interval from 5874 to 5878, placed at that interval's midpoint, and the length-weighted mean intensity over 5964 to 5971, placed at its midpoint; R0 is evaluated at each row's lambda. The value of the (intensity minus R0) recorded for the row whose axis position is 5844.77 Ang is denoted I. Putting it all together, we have 0.33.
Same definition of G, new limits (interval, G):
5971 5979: 0.978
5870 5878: 0.991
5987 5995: 0.998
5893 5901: 0.968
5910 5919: 0.999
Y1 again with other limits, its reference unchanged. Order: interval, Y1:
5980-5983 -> 0.0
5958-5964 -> 0.3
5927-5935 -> 0.3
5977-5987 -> 0.0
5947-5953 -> 0.2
